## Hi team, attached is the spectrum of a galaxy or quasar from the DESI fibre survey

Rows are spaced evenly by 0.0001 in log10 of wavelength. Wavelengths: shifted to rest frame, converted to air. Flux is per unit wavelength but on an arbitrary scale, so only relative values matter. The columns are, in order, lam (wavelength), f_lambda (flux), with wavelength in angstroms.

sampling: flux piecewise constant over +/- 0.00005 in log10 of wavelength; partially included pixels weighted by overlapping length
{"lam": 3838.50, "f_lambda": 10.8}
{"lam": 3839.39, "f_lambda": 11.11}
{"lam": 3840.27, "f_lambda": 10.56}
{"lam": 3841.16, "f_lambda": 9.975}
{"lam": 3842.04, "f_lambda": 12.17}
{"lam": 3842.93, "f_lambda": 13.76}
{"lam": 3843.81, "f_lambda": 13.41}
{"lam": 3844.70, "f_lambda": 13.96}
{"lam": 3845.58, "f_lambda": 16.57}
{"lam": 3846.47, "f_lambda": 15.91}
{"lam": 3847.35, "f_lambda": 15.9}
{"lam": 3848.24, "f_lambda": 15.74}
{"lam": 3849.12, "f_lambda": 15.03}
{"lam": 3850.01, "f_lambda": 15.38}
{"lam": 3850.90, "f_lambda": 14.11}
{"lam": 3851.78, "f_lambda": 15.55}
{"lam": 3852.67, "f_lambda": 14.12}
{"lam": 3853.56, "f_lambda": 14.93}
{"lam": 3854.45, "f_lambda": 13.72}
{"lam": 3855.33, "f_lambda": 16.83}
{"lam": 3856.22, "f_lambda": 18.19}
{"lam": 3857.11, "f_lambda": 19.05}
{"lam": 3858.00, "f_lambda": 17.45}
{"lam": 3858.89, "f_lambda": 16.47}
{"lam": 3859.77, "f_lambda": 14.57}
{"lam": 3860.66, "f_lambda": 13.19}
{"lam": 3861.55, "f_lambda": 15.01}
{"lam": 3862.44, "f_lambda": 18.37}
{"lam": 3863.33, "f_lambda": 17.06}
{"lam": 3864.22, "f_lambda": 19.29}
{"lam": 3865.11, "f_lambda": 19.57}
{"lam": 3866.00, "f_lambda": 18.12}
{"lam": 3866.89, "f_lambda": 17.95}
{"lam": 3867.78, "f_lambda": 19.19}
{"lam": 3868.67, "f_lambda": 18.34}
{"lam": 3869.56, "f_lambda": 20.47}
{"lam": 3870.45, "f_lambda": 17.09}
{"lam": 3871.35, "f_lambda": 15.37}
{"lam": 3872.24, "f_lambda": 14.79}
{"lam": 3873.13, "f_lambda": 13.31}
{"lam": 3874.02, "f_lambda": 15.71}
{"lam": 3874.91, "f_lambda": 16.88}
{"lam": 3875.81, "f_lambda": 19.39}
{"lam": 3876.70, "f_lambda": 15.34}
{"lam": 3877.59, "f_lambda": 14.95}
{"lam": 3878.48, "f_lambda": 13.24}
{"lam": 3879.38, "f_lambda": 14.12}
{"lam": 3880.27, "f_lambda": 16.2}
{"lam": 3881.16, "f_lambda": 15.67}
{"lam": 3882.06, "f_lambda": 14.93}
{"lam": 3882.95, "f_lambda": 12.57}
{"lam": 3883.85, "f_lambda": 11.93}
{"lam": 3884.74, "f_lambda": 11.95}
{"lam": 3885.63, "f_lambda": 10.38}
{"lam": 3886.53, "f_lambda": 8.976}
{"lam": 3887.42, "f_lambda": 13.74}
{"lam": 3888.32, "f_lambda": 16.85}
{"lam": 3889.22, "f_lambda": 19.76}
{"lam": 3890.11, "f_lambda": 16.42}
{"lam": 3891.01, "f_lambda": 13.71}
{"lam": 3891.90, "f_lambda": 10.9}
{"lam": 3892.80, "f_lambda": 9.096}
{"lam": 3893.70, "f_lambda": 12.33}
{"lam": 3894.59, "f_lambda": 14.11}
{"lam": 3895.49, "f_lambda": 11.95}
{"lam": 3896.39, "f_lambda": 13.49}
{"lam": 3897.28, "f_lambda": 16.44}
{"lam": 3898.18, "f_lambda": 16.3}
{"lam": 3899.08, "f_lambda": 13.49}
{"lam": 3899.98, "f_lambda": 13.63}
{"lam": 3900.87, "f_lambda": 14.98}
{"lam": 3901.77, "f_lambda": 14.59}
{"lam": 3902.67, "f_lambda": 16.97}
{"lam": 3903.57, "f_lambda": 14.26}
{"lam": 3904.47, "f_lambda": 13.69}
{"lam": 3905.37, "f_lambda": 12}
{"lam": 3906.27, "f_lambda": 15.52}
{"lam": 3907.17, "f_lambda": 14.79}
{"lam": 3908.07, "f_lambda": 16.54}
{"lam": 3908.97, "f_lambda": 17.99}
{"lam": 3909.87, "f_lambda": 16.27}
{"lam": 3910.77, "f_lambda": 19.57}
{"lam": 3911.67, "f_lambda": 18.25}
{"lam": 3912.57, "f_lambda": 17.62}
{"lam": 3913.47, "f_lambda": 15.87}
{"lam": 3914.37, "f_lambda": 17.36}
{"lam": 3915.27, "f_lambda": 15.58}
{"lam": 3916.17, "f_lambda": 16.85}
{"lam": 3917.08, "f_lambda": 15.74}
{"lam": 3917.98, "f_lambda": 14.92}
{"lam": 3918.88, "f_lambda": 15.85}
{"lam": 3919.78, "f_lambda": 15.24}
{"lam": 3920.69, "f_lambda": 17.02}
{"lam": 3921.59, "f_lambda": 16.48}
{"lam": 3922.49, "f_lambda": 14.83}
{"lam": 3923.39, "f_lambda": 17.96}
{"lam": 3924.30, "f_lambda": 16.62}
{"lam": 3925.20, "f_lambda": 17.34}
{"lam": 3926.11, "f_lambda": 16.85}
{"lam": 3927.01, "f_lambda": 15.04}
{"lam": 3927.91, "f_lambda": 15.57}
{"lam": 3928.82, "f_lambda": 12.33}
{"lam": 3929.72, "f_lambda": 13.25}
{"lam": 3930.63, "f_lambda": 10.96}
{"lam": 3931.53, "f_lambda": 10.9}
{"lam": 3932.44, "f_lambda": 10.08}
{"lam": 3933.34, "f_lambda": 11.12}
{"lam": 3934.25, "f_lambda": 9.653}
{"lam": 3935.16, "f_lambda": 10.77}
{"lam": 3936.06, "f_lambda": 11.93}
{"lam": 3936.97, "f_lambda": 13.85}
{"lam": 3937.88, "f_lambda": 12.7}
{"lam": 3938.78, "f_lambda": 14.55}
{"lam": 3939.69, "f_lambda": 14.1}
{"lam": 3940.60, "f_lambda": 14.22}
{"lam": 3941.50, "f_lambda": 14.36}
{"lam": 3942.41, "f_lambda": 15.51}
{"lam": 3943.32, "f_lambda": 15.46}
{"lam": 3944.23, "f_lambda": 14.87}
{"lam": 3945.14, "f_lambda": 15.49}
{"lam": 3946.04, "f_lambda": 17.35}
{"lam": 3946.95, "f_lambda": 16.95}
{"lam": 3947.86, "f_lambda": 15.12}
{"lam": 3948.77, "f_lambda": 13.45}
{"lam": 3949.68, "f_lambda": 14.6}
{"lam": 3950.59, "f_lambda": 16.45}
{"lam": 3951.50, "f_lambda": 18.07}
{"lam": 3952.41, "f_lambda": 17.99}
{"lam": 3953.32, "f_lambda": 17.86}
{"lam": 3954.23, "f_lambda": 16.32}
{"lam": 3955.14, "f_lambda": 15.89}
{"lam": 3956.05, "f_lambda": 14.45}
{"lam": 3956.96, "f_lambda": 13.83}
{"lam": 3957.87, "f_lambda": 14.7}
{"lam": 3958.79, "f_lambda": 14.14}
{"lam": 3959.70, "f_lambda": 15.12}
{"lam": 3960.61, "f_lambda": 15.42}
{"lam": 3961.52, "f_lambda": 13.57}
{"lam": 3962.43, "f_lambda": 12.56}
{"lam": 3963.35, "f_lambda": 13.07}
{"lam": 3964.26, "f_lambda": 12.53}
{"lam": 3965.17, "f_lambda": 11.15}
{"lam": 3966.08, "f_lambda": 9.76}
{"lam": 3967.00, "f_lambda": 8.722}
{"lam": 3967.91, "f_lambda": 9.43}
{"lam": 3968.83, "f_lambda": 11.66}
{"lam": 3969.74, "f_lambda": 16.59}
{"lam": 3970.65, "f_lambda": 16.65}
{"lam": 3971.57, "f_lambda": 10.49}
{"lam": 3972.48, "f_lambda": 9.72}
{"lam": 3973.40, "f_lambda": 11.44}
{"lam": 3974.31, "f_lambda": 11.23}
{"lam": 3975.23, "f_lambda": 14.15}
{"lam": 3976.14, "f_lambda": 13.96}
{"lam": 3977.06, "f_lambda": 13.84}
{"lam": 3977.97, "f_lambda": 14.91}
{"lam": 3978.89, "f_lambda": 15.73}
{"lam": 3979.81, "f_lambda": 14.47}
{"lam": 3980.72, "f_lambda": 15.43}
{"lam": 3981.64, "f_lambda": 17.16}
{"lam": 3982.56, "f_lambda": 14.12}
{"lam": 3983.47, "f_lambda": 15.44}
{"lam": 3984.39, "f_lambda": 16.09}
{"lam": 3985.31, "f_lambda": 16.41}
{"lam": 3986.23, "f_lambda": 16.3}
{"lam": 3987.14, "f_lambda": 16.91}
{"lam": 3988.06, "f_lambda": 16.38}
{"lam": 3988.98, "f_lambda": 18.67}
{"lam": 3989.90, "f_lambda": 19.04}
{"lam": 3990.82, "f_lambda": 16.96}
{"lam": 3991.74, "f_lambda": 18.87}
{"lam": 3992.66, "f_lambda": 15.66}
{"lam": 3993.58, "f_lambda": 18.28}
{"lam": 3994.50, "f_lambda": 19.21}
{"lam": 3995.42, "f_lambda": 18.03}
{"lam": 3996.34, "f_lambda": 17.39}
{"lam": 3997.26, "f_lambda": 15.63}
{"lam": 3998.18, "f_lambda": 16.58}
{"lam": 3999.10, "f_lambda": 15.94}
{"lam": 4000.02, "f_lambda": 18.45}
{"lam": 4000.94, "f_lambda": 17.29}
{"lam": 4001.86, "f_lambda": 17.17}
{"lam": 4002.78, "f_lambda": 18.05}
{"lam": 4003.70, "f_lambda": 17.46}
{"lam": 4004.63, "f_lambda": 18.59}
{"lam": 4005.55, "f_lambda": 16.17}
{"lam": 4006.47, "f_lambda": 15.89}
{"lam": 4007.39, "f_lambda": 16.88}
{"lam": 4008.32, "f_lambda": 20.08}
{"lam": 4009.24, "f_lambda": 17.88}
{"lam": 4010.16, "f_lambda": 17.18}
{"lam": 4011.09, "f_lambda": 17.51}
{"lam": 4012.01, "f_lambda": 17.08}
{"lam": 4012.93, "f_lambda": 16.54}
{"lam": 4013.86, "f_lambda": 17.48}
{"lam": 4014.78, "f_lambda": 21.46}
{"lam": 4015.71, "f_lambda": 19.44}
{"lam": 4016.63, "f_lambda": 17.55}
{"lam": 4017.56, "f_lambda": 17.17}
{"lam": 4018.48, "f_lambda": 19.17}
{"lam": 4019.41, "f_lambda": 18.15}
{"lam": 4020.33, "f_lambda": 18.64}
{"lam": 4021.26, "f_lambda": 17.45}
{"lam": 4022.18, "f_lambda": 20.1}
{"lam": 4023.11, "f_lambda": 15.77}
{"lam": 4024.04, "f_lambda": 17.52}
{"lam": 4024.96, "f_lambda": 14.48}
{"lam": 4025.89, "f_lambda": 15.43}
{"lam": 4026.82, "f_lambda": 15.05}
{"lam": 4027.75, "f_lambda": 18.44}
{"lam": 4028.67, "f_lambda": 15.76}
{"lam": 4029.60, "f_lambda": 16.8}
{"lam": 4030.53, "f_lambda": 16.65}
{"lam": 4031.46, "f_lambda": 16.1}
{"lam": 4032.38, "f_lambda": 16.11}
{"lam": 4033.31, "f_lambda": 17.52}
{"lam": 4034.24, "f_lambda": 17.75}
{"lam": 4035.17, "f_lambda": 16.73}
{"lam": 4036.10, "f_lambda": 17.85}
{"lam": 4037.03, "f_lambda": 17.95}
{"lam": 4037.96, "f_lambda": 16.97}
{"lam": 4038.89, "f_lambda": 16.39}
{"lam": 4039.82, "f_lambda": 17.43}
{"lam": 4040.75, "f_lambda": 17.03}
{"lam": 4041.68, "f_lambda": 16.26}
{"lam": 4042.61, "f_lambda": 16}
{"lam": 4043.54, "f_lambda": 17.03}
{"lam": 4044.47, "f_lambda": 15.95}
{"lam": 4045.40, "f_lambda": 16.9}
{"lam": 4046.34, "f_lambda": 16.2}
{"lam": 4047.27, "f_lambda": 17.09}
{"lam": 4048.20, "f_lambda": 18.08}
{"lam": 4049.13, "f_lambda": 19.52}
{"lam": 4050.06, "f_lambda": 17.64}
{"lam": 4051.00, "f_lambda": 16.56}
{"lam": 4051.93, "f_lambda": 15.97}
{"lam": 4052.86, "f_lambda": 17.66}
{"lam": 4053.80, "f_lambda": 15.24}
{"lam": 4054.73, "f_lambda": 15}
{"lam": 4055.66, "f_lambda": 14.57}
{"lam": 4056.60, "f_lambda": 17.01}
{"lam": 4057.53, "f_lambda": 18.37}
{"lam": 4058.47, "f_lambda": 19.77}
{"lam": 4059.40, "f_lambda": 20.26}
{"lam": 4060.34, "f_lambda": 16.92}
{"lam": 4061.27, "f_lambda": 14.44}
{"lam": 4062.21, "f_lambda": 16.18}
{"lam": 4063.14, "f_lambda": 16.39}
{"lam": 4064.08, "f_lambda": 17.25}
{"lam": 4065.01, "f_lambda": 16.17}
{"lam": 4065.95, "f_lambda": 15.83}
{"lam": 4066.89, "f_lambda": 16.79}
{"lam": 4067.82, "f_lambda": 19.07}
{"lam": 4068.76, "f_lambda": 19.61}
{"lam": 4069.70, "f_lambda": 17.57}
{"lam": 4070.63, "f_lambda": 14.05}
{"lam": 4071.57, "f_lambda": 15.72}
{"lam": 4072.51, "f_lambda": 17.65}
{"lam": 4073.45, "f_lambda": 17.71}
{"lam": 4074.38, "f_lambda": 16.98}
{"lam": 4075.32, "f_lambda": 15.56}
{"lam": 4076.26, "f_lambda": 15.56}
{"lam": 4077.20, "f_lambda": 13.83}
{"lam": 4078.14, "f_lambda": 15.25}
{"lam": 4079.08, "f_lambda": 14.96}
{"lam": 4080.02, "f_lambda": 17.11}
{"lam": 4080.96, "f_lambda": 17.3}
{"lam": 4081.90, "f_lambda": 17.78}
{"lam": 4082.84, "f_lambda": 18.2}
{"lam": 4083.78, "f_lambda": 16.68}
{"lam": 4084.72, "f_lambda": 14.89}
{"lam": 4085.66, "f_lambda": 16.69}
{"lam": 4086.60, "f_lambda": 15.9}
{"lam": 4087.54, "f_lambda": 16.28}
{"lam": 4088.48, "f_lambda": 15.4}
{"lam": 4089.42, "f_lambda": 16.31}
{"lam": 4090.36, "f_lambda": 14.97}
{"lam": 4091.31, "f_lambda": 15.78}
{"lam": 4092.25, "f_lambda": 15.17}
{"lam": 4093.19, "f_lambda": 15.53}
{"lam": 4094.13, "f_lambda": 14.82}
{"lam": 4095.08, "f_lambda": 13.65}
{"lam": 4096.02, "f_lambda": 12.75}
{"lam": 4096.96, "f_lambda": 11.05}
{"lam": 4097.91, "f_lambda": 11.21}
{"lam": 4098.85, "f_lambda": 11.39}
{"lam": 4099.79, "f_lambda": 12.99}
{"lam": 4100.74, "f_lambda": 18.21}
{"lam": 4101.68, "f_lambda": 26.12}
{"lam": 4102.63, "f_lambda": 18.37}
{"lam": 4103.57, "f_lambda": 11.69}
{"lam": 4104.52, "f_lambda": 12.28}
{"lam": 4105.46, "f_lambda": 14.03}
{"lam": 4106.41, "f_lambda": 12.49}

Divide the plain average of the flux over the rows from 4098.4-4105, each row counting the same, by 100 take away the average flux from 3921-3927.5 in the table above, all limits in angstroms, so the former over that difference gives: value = 0.190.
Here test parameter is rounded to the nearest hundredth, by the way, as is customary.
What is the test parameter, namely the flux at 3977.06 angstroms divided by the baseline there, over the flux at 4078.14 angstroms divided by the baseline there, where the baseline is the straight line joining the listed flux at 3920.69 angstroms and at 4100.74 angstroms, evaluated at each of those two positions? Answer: 0.94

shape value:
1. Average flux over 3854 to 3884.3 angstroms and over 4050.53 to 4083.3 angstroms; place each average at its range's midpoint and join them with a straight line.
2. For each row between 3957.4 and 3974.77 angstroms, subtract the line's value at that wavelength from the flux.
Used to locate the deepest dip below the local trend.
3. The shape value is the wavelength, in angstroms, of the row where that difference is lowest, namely 3967.00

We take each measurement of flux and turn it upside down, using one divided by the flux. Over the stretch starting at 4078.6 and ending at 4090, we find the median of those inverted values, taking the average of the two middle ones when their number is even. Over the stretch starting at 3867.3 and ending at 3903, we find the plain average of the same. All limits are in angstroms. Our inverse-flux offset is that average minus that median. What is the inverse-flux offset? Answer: 0.010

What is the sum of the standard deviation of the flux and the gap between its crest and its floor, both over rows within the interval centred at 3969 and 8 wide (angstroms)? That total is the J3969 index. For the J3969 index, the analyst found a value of 11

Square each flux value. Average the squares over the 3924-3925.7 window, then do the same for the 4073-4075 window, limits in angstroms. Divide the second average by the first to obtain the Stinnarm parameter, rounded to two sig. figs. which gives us 1.0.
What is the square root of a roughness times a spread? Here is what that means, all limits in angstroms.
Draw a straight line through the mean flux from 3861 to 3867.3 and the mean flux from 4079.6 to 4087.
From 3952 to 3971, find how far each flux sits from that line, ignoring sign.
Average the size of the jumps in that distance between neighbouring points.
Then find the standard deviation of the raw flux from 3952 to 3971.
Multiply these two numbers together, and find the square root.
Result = 1.7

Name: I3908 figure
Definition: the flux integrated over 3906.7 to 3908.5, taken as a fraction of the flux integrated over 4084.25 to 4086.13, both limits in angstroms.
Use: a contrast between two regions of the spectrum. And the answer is 0.95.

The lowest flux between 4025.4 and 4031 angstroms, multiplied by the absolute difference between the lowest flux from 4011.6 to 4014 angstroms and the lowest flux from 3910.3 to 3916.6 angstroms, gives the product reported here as 14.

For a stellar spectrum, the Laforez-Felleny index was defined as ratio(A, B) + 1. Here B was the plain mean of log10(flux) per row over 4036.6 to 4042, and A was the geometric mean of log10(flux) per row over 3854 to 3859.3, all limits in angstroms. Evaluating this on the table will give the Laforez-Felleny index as 2.00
